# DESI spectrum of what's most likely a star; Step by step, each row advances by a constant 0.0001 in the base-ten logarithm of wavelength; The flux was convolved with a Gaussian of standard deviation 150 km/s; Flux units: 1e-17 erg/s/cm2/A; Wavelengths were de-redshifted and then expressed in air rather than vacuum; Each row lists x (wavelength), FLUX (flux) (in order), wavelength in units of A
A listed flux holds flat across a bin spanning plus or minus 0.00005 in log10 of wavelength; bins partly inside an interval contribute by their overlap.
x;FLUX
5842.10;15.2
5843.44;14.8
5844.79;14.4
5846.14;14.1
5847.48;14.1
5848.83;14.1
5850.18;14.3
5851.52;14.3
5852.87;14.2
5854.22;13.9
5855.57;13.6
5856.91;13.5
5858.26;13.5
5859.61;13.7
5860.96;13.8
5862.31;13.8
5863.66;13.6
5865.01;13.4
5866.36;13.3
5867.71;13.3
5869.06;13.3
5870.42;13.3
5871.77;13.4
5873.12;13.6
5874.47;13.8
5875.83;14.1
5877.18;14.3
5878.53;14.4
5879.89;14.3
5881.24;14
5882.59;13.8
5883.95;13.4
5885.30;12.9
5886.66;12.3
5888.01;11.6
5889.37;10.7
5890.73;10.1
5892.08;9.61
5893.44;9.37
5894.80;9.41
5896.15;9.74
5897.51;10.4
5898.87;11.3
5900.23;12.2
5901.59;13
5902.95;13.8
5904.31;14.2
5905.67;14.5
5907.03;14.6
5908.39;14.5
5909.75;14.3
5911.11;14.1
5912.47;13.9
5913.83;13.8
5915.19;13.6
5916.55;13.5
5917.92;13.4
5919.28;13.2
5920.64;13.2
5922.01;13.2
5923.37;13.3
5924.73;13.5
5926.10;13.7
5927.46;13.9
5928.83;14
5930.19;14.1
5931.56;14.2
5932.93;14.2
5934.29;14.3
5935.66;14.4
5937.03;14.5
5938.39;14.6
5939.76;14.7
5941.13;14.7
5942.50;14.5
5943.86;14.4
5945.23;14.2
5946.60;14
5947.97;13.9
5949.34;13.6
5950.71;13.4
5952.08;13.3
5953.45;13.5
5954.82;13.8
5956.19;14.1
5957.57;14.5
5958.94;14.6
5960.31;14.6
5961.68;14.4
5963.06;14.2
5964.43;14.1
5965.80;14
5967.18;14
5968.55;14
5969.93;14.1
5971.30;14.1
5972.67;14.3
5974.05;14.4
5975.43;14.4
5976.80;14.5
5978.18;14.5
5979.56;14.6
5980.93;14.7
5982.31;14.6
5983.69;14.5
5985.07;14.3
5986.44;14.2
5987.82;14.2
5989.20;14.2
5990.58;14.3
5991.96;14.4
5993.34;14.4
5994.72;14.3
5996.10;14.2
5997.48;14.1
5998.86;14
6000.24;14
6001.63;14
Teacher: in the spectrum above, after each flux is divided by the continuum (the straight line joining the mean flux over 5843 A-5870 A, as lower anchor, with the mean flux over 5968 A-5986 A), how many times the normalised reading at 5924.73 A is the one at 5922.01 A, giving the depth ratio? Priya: 0.98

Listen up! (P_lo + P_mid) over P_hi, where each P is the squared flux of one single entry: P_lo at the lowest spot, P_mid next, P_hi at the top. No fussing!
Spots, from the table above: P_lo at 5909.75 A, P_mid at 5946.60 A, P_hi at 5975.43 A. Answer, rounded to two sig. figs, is 1.9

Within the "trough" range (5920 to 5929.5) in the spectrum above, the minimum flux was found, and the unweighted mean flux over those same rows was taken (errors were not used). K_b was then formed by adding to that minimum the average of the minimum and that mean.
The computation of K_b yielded 26.6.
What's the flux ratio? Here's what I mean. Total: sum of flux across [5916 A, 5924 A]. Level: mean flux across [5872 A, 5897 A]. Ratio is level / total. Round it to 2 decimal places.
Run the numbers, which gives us 0.15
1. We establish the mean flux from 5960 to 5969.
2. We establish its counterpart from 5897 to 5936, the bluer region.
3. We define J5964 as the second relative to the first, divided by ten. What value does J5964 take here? 0.096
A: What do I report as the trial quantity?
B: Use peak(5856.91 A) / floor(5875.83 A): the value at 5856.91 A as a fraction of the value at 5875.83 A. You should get 0.96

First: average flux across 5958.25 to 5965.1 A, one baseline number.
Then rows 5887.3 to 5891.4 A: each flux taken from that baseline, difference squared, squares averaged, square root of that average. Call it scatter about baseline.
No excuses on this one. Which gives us 3.6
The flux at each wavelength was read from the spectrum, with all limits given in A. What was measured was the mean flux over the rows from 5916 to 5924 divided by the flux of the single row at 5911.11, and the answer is 0.94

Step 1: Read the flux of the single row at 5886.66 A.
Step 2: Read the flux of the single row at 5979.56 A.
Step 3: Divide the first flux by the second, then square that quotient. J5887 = 0.71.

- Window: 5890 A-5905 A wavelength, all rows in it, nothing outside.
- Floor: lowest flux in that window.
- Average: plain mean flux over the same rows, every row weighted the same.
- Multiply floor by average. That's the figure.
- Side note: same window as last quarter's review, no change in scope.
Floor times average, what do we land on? 105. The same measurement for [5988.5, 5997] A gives 203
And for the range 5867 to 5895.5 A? 118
